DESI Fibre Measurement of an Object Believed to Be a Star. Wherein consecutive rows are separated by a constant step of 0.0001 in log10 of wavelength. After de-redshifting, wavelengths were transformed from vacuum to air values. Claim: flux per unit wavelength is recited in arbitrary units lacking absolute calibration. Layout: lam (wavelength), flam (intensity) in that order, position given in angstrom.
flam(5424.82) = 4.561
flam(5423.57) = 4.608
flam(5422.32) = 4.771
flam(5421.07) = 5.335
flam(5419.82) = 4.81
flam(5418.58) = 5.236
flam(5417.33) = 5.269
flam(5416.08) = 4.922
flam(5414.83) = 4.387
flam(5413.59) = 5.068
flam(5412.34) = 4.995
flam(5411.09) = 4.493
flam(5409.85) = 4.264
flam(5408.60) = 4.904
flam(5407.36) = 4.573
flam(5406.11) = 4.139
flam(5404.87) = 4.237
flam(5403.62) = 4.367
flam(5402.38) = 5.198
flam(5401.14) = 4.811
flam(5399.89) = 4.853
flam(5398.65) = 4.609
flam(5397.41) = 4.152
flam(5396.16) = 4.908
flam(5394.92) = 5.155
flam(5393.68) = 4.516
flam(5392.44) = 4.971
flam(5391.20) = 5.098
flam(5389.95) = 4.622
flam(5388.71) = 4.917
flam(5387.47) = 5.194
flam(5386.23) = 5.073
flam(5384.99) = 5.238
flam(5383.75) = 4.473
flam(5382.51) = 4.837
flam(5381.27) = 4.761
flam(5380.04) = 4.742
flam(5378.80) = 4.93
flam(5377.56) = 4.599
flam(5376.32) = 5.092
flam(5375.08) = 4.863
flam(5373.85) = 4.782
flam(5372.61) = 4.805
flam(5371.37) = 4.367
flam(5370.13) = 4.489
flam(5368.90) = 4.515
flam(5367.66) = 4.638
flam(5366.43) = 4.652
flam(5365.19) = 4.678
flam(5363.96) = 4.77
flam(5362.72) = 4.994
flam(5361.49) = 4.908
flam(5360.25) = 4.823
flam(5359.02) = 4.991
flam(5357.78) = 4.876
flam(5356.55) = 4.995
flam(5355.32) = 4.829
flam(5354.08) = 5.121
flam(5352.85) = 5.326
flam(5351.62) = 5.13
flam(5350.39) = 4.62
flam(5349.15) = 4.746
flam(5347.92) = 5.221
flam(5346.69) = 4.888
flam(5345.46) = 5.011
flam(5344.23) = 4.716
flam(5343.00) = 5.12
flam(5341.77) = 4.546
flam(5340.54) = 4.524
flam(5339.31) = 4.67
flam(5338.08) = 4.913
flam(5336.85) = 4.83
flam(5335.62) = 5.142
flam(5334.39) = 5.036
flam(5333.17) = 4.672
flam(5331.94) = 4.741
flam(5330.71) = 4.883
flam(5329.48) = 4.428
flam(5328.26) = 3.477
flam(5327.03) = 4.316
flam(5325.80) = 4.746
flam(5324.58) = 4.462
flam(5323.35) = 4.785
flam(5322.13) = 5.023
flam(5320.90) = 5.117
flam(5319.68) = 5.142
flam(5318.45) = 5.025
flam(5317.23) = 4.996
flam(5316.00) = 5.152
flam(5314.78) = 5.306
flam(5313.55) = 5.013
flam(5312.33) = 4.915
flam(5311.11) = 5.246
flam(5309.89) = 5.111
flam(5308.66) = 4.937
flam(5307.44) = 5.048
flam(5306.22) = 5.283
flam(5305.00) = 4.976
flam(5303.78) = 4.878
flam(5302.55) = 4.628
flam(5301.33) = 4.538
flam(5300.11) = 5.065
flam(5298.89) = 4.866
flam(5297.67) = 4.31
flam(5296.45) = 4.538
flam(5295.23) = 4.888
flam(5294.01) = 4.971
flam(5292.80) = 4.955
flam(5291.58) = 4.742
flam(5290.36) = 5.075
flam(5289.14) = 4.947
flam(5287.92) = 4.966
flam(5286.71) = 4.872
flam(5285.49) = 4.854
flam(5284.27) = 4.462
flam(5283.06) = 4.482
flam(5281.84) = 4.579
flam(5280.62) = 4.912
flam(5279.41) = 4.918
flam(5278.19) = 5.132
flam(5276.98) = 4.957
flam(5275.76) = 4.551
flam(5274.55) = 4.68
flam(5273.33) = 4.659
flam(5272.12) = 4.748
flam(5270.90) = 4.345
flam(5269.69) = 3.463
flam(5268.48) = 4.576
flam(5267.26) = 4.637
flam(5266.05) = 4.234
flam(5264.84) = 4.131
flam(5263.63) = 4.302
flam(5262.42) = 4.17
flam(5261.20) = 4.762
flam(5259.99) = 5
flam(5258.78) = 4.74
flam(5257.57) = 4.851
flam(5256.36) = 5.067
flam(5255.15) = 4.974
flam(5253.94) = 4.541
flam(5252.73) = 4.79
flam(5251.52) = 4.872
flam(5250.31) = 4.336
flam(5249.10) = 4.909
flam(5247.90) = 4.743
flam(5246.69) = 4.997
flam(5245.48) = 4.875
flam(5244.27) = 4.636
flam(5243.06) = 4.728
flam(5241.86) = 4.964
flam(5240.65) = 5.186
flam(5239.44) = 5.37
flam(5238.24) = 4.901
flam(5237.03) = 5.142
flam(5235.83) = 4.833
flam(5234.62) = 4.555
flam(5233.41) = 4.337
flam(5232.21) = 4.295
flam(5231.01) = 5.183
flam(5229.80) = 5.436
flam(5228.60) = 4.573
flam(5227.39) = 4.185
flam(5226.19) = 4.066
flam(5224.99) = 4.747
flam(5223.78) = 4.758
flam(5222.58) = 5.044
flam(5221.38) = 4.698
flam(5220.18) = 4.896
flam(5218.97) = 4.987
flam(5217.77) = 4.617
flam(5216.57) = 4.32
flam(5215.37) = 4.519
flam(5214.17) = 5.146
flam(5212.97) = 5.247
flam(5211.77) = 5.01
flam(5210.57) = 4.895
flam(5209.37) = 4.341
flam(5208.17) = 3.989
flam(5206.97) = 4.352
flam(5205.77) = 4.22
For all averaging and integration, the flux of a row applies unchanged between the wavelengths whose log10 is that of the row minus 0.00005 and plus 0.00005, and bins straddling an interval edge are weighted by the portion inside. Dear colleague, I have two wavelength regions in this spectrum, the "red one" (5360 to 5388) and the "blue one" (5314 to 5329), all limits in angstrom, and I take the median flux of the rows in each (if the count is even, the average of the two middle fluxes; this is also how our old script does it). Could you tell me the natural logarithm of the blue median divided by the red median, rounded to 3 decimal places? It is 0.046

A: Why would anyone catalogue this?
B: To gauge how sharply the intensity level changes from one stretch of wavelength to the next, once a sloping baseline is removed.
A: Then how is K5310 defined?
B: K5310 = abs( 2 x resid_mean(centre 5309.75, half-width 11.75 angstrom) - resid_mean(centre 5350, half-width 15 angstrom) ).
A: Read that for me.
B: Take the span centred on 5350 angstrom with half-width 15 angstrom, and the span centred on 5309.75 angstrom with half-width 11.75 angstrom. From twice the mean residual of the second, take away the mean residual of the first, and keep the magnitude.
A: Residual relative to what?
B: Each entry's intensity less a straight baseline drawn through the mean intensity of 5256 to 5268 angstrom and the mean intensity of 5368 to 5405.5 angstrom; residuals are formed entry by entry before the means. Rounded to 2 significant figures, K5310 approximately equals 0.52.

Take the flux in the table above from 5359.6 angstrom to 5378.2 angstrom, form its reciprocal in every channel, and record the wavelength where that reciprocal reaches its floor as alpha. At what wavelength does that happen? 5376.32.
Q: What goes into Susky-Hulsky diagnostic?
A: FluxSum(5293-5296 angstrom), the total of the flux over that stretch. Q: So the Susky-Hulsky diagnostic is 9.9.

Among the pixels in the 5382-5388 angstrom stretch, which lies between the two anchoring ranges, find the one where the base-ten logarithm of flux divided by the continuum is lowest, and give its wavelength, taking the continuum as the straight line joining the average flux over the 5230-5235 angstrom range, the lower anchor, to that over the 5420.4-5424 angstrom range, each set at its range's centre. 5383.75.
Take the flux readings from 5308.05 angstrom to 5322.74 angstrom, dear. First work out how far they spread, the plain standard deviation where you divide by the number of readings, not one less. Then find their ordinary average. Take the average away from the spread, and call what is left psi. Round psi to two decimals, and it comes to -4.97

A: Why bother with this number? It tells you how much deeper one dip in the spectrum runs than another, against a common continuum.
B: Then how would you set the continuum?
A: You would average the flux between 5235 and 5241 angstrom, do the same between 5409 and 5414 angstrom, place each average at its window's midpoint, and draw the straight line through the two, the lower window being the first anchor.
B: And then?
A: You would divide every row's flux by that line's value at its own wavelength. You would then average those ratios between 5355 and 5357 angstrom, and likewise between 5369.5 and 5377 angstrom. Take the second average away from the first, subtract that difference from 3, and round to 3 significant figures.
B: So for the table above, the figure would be 2.97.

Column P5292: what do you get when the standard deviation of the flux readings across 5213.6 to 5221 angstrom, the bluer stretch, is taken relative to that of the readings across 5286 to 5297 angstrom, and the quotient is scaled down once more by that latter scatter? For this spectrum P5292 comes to 13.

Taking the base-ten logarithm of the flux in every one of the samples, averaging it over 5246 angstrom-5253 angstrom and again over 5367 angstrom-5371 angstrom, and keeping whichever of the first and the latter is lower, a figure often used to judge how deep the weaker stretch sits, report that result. 0.658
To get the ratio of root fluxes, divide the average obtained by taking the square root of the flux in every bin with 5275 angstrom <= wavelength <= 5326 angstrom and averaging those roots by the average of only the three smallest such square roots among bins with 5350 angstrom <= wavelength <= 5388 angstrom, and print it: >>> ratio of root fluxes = 1.05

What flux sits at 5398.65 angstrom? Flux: 4.609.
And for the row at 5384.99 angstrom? 5.238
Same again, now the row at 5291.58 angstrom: 4.742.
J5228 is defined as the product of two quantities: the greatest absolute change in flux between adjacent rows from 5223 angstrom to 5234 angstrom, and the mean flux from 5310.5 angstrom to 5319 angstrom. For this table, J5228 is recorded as 4.5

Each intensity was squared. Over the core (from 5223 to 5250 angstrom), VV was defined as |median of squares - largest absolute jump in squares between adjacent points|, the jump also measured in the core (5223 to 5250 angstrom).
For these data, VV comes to 14.4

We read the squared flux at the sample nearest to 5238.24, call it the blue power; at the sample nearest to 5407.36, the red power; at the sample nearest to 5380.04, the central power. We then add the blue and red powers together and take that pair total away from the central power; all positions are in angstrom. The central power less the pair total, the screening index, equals -22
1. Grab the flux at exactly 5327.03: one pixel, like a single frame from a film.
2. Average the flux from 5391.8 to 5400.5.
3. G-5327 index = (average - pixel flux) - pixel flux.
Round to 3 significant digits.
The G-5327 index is -3.89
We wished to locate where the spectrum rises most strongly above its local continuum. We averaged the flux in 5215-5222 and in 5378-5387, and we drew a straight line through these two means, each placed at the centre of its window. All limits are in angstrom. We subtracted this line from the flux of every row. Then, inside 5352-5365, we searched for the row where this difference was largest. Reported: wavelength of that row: 5352.85 angstrom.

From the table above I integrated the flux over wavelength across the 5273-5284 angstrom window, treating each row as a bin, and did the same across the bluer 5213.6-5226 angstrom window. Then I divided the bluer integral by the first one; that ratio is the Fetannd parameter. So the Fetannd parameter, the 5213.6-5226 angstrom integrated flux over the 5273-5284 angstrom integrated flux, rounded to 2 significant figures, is 1.1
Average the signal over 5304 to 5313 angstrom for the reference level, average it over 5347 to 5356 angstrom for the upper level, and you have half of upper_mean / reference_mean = 0.493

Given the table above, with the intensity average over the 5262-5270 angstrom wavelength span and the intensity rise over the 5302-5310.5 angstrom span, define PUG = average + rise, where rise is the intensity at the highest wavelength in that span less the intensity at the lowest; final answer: 4.7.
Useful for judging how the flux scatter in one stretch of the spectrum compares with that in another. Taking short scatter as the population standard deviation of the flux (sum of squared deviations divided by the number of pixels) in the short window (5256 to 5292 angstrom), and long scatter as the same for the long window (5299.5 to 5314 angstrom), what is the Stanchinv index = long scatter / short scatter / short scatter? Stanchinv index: 1.7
